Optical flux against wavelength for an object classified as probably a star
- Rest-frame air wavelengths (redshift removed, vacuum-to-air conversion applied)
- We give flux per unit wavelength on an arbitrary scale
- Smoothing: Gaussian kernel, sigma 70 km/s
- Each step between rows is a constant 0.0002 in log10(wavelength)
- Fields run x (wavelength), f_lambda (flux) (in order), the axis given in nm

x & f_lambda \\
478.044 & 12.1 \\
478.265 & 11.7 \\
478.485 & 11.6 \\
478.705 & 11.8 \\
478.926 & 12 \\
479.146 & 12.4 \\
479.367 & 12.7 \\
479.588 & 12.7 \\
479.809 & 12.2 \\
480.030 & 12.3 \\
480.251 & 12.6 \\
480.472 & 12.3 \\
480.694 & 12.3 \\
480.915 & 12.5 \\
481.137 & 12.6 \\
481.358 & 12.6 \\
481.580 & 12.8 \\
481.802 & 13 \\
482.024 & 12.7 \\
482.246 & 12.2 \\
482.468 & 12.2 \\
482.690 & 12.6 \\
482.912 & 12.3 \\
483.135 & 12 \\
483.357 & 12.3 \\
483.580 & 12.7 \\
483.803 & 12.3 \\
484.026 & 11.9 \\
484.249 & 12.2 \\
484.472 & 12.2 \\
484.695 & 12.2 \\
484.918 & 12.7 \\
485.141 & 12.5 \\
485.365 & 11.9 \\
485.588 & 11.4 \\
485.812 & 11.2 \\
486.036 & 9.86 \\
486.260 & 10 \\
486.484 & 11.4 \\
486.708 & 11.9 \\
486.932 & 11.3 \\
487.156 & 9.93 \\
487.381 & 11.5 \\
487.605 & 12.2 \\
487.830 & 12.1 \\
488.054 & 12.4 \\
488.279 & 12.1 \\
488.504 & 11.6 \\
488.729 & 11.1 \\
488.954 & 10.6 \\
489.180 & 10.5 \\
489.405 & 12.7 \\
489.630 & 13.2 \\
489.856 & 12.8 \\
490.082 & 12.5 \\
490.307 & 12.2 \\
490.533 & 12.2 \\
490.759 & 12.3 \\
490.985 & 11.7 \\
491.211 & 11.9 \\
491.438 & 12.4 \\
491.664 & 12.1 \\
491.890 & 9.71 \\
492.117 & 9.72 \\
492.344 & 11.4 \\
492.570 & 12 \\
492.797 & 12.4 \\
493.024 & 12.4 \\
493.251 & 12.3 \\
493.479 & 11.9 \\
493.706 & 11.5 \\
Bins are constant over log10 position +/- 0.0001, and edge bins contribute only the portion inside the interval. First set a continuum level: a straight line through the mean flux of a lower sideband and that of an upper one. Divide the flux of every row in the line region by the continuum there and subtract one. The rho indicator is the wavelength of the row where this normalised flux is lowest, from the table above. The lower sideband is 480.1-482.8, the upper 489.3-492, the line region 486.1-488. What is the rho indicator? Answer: 487.156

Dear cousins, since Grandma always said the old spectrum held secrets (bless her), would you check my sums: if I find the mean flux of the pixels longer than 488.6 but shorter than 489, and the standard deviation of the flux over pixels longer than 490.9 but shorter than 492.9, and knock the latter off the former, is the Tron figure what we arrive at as 9.9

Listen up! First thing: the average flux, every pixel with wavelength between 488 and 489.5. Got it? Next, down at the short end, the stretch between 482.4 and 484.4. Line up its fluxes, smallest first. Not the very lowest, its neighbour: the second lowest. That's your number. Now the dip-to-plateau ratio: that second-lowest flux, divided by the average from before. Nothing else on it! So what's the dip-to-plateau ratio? 1.04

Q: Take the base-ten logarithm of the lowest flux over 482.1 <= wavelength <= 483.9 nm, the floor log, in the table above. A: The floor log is 1.08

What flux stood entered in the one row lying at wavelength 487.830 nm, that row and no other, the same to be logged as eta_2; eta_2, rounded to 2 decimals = 12.10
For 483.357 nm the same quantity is 12.30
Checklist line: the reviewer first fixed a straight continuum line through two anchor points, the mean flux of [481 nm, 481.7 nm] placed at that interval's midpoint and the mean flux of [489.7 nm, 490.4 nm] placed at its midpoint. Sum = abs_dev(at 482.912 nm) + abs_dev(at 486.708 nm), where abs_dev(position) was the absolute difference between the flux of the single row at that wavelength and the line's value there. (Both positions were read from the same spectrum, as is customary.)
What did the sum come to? 1.0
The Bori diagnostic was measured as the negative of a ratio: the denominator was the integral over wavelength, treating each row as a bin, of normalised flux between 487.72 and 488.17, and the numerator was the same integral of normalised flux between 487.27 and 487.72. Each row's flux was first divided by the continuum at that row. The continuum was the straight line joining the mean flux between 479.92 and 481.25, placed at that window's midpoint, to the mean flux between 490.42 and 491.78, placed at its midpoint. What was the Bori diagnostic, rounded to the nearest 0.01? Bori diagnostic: -0.97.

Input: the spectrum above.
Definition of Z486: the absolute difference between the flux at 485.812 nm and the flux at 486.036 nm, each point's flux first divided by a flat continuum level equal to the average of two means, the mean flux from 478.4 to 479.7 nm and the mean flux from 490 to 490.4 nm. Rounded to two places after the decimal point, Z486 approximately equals 0.11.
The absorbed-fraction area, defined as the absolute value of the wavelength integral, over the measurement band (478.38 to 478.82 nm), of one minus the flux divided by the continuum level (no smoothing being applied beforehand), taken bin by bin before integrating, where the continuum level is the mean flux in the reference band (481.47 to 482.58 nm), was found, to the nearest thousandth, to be 0.031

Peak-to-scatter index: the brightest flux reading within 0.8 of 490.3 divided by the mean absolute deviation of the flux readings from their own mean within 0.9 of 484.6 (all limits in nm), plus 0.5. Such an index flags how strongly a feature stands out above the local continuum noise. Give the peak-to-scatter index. 68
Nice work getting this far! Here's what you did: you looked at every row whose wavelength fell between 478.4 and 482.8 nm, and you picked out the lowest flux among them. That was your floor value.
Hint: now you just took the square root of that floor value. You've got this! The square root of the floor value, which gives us 3.4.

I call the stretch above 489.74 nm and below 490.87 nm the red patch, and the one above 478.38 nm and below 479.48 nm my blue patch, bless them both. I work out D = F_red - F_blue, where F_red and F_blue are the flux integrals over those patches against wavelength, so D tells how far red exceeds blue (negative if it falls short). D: 0.7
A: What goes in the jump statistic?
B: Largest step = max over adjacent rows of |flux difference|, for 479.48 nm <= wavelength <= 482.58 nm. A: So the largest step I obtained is 0.50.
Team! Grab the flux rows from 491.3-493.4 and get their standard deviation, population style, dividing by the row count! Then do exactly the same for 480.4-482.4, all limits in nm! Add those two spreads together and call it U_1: 1.3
